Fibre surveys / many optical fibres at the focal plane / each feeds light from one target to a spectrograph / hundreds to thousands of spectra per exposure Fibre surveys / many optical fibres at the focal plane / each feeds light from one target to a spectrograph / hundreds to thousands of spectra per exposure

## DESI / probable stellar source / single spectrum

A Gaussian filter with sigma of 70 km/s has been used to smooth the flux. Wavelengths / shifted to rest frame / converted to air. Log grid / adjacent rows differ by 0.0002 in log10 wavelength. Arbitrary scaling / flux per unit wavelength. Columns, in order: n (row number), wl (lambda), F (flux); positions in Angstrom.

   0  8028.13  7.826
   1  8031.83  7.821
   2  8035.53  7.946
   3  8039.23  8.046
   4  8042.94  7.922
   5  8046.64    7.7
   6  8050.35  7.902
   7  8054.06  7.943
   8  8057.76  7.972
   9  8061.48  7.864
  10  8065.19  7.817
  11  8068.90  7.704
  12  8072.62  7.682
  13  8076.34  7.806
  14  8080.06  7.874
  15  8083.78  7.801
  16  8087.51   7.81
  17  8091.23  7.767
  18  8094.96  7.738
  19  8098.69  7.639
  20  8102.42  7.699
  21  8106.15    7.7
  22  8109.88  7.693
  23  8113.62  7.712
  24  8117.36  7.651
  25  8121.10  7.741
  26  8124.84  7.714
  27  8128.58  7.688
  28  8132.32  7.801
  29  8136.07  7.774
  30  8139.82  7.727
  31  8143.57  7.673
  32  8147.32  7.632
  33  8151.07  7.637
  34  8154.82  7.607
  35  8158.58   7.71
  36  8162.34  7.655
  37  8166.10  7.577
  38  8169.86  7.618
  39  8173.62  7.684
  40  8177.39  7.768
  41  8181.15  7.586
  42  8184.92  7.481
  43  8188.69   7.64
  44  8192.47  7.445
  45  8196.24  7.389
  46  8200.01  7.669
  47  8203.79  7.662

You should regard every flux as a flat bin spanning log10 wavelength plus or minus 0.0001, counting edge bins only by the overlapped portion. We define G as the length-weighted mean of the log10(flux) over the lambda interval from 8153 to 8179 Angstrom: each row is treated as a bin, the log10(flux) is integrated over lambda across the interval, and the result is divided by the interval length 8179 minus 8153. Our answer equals 0.884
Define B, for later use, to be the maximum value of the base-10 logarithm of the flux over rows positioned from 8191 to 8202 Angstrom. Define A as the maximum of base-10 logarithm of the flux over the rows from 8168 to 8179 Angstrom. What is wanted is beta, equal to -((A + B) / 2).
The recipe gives -0.888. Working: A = 0.890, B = 0.885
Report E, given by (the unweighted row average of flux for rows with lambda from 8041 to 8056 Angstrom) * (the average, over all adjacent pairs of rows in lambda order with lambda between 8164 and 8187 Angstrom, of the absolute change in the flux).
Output 0.75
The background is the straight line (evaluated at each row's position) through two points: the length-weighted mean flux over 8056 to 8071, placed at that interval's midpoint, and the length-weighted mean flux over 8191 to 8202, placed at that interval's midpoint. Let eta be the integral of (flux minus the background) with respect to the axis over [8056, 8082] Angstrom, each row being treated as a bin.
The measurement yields -0.1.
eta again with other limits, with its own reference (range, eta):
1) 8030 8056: 0.3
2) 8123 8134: 0.6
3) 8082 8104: -0.4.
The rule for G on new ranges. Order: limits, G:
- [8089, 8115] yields 0.887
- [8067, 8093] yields 0.891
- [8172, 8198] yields 0.879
